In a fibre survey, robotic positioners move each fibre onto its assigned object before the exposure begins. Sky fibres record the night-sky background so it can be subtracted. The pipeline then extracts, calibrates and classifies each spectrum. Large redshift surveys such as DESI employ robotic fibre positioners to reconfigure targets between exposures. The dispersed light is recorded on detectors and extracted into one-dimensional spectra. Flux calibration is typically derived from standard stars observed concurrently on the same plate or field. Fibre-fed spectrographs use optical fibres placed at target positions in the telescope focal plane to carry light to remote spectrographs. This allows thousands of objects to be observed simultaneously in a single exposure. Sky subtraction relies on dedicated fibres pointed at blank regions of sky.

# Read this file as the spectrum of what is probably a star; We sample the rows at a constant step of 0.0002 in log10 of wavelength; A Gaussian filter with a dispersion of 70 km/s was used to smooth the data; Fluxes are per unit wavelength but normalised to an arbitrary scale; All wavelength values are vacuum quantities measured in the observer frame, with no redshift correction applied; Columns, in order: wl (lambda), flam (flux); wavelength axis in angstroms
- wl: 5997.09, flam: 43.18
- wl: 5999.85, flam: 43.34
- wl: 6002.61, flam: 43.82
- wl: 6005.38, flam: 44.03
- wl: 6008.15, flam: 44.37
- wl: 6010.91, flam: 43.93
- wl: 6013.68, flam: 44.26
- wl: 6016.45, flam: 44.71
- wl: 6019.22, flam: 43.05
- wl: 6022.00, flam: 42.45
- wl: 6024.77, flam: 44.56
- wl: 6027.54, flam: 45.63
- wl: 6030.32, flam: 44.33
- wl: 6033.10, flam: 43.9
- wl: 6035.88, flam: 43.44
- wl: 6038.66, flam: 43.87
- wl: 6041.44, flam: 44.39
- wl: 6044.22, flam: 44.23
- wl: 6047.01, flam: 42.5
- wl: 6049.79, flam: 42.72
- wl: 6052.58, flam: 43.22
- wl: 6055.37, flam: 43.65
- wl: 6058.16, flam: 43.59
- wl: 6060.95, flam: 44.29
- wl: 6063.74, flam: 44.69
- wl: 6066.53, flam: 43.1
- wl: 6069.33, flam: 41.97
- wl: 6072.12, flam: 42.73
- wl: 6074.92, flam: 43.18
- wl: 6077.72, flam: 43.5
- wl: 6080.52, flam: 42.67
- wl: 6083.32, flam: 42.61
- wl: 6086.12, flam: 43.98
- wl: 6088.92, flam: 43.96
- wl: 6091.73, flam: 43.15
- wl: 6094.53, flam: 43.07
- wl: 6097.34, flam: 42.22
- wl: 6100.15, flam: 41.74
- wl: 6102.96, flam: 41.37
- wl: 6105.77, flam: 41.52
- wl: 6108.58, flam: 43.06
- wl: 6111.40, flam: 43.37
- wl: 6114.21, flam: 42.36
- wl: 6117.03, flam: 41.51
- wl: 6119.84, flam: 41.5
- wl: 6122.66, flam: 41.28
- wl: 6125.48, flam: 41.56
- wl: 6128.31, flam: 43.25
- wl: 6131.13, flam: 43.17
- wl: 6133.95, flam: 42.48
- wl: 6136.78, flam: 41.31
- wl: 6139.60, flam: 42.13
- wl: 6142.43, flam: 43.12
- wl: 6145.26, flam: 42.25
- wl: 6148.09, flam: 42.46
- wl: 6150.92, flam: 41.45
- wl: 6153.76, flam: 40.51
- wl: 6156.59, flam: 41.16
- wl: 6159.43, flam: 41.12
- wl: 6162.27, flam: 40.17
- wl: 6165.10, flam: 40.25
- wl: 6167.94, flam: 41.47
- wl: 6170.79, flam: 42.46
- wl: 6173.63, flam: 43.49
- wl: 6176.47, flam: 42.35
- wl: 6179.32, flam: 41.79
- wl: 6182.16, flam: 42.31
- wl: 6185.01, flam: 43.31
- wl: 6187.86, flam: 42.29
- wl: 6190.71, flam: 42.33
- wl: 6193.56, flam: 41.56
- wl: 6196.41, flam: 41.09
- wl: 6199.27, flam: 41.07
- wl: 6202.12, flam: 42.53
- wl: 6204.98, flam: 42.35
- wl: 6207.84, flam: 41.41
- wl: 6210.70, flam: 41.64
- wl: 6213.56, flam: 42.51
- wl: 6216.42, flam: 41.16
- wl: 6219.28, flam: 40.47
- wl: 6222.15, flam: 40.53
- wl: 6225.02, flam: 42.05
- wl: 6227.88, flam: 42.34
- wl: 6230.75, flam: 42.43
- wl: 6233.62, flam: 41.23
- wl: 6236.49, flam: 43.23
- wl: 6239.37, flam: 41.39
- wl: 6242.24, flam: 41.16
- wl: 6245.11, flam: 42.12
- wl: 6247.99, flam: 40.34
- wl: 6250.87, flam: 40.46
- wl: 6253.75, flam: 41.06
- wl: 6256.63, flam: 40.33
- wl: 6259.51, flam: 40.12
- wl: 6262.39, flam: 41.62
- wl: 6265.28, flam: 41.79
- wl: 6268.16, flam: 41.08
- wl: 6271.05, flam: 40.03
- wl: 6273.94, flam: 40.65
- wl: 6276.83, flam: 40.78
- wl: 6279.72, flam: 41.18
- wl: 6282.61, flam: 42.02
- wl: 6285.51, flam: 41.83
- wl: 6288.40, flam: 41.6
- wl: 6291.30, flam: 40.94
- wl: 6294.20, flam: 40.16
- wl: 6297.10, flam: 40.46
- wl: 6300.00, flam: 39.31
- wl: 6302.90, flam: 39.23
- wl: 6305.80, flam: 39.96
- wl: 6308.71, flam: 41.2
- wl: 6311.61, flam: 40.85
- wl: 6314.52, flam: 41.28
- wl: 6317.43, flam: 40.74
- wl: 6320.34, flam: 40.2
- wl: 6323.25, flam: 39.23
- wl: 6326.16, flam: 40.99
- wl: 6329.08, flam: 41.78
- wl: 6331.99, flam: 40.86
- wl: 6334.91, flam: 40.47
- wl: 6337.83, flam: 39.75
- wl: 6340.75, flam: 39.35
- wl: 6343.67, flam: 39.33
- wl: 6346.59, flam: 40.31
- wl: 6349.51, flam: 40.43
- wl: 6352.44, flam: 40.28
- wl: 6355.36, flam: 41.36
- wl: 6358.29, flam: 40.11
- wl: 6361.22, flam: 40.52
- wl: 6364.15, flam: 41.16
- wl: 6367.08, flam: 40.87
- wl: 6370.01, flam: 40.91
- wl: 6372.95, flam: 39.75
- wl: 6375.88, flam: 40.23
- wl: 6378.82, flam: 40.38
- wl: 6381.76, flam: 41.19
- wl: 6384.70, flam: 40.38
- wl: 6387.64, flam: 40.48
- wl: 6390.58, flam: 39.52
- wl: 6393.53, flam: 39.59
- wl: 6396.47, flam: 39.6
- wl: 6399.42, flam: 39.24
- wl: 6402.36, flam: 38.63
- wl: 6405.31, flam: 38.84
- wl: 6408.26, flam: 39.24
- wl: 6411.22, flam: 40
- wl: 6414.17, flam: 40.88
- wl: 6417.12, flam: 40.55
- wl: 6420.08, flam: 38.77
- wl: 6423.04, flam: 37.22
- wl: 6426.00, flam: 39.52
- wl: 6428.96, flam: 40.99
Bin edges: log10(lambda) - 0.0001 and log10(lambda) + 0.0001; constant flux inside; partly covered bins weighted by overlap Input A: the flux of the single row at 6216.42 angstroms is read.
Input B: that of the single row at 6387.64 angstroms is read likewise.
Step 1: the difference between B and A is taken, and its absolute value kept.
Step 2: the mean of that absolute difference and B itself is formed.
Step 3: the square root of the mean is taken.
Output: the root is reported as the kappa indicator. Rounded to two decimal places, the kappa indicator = 4.54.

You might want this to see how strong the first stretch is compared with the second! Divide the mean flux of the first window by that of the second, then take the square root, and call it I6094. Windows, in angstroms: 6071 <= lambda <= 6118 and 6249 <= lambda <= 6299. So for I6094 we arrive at 1.02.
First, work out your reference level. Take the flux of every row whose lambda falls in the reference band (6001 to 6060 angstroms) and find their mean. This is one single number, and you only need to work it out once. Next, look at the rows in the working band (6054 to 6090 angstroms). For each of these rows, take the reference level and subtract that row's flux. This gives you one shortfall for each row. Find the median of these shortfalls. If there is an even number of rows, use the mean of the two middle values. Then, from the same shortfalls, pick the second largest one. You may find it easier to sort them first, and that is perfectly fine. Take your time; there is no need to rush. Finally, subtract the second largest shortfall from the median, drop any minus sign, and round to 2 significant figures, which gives 0.89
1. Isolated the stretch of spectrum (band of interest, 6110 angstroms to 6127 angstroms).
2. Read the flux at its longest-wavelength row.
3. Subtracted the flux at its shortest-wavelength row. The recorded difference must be -1.8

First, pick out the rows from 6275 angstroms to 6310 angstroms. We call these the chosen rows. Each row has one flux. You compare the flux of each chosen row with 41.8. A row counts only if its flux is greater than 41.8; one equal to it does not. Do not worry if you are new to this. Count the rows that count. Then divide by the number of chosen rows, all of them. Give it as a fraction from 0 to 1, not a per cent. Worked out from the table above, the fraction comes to 0.17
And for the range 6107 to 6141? 0.58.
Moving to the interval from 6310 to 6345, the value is 0.00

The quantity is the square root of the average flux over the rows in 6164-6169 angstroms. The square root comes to 6.39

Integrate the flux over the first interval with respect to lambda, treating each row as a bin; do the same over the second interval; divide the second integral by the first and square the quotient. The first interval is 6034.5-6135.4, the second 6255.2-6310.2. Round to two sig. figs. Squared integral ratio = 0.27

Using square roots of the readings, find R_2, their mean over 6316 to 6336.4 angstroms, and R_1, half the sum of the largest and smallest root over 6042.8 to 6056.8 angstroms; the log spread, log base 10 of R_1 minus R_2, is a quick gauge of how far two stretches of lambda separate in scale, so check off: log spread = -0.67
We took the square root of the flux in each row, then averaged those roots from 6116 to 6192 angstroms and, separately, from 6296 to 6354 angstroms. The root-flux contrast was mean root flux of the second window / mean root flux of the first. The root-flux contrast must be 0.980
